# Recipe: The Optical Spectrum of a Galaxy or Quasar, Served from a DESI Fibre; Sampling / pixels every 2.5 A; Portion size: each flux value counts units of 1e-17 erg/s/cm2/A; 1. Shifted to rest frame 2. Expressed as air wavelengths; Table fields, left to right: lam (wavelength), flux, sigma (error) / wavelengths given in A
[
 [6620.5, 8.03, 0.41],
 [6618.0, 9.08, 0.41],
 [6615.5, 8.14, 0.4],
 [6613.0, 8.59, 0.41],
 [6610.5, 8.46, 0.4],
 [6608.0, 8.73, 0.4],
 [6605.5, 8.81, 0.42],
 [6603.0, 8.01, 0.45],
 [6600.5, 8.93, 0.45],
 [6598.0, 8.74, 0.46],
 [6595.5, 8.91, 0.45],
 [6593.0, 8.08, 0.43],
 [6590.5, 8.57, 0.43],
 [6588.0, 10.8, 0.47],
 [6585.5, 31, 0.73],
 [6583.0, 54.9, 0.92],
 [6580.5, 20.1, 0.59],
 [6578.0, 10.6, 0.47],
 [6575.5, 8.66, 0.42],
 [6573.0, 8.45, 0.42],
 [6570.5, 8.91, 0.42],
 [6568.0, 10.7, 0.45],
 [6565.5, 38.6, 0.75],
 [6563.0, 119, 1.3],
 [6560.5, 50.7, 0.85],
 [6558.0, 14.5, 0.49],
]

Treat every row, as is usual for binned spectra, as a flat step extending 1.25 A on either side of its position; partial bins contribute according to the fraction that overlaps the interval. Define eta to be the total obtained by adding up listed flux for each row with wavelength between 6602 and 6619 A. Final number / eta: 60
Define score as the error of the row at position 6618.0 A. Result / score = 0.410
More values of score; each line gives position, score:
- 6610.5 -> 0.400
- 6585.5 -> 0.730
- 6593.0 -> 0.430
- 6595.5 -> 0.450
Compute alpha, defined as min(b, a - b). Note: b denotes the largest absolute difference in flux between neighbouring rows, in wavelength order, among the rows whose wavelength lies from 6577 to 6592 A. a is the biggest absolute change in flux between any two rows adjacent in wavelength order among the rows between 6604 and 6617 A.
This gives -34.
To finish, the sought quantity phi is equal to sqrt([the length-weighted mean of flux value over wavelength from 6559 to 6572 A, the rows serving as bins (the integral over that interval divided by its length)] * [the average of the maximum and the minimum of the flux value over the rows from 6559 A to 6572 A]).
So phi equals 53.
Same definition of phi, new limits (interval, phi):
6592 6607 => 9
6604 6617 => 9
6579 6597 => 25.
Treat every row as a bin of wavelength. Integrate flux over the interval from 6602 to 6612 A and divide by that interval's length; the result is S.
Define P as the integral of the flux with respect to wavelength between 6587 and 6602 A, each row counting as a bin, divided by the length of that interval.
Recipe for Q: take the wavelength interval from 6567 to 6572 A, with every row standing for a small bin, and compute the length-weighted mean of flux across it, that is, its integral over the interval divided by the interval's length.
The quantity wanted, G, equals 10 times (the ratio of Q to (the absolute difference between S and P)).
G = 220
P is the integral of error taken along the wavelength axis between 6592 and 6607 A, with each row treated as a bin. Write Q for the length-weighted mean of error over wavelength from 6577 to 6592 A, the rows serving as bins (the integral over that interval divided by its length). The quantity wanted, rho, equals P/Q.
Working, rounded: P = 6.6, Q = 0.60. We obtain 11.1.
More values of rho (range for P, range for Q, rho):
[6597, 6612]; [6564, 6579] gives 12.8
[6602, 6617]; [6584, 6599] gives 12.3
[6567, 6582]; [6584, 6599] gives 14.0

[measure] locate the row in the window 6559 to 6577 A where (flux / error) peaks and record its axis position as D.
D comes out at 6563.0 A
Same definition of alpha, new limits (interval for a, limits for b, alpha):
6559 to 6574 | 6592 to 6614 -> 1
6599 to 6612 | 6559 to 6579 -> -79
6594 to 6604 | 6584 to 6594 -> -19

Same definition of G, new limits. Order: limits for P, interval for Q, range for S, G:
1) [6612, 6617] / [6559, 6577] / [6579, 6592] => 21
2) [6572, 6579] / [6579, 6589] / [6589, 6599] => 495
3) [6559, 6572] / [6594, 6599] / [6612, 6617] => 2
